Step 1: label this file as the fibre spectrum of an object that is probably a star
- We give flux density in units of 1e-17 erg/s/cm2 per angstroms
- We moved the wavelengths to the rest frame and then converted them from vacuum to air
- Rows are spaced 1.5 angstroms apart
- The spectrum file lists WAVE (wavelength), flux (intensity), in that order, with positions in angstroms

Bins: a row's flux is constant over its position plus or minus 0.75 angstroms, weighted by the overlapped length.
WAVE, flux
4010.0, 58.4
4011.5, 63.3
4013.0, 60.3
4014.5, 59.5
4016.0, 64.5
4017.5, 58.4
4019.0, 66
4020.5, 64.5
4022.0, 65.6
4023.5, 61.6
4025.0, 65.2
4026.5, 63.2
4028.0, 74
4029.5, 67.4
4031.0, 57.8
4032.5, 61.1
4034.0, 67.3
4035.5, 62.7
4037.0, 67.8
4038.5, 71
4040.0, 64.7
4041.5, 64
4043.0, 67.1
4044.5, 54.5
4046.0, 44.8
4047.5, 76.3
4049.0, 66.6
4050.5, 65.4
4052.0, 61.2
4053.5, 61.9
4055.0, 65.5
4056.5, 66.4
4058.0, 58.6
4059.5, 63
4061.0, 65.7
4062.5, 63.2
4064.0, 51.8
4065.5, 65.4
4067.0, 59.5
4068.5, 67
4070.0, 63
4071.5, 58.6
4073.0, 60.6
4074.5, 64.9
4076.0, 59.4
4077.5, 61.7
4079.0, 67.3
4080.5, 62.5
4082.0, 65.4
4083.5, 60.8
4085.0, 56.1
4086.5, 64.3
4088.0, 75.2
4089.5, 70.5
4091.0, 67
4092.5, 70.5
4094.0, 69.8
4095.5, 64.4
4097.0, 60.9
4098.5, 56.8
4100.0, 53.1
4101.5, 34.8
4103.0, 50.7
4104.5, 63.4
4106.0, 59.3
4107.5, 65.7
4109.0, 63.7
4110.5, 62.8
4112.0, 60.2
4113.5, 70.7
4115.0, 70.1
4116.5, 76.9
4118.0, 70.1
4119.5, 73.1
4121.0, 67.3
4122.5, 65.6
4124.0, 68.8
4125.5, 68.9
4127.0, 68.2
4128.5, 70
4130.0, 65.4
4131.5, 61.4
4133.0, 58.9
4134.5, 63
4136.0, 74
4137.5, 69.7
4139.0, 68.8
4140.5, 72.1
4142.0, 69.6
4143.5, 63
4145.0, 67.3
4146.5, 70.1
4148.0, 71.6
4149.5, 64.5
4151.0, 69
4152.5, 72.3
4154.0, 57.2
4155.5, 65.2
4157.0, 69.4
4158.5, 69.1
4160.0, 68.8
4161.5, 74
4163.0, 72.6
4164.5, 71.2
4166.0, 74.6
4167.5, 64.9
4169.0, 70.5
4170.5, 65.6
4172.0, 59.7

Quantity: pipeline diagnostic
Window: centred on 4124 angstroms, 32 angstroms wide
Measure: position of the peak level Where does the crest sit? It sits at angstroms 4116.5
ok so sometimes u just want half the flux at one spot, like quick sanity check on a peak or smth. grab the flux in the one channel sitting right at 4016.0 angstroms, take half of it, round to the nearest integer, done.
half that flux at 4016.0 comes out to 32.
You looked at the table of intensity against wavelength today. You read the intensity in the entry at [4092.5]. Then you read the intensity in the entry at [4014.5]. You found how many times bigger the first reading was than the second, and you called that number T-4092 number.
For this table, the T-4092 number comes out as 1.18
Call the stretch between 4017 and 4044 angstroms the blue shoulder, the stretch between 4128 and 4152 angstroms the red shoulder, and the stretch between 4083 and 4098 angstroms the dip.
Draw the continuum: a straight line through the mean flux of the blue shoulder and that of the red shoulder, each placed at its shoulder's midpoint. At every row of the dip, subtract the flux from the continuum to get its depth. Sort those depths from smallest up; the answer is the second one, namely -4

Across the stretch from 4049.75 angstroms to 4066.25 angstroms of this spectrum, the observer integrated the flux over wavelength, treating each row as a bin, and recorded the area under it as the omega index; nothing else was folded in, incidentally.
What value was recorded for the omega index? 1032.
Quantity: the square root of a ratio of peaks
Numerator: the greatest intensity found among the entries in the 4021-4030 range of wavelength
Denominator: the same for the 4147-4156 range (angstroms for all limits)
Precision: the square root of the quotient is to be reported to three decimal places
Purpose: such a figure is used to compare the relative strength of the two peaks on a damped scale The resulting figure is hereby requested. 1.012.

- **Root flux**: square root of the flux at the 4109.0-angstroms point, 7.98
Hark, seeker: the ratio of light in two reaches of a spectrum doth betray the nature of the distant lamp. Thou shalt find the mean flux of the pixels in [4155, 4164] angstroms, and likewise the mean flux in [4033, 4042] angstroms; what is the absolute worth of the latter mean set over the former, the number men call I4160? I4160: 0.95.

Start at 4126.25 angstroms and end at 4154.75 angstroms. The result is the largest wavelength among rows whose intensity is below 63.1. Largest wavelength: 4154.0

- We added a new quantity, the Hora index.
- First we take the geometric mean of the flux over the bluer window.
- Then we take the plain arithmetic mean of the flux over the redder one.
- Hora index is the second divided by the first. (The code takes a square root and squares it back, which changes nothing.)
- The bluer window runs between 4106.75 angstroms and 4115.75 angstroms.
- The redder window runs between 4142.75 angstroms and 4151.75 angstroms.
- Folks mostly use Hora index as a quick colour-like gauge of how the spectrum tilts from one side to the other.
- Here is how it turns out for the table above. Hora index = 1.03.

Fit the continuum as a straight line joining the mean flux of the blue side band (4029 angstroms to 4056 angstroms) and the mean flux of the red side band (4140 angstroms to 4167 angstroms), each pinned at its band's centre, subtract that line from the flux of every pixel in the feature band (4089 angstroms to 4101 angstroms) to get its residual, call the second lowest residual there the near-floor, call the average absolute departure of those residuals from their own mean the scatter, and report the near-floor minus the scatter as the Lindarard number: -15.1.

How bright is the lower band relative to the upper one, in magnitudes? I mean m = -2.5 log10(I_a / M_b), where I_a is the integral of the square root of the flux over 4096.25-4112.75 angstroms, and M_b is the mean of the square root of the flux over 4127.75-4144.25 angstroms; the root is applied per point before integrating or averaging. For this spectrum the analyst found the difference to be -2.96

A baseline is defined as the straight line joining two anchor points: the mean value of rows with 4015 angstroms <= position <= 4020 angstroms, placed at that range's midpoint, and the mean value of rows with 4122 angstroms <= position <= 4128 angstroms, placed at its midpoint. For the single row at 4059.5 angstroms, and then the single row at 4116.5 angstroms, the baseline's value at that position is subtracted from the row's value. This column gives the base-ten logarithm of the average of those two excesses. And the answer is 0.57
